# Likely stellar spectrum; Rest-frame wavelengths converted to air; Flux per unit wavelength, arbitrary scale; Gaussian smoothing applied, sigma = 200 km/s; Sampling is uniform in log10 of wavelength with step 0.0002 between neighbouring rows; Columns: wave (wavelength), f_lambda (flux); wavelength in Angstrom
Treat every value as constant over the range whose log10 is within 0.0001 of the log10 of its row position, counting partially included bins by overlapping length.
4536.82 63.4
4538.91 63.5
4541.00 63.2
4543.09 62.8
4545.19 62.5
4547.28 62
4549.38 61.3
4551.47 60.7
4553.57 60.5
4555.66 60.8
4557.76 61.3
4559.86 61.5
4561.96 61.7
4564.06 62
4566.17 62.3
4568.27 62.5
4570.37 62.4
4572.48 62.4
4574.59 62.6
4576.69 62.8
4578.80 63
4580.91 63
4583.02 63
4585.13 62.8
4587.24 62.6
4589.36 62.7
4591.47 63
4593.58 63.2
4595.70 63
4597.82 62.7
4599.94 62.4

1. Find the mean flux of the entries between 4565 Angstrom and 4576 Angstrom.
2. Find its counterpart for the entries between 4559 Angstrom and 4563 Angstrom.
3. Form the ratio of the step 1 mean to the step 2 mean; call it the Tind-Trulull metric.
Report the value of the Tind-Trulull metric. 1.01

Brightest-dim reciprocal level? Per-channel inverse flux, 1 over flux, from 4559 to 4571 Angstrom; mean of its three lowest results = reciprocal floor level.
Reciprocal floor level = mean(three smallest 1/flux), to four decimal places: 0.0160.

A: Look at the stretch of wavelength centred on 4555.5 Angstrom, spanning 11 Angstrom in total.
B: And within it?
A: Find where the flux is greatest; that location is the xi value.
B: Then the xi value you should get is 4559.86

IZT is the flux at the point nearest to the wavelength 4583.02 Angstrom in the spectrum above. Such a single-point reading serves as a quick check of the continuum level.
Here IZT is 63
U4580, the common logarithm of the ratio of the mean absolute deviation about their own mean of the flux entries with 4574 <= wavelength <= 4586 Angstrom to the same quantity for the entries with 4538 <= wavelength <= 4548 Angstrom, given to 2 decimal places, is -0.52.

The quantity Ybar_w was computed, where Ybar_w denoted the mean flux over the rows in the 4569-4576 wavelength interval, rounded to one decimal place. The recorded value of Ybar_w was 62.5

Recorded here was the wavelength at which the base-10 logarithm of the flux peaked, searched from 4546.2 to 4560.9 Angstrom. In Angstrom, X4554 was 4547.28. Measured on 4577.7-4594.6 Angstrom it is 4593.58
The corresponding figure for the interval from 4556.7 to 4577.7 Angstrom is 4576.69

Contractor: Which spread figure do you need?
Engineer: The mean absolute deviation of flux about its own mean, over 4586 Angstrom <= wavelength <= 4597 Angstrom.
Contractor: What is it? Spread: 0.20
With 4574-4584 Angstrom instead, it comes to 0.14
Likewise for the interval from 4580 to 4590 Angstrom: 0.14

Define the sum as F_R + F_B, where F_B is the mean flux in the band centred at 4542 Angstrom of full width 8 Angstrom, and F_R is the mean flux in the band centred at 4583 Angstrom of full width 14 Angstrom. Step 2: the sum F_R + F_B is 126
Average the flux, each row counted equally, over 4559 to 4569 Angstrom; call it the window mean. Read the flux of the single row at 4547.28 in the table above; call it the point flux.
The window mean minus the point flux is 0.0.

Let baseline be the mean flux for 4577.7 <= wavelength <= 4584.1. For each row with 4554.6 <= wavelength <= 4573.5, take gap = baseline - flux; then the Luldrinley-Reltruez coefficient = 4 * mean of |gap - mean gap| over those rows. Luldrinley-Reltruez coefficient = 2.0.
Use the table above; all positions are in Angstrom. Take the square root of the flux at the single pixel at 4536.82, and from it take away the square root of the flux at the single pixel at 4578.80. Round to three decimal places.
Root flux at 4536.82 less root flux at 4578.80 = 0.025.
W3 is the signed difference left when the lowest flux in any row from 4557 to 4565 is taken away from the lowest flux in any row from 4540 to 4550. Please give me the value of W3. 0.0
